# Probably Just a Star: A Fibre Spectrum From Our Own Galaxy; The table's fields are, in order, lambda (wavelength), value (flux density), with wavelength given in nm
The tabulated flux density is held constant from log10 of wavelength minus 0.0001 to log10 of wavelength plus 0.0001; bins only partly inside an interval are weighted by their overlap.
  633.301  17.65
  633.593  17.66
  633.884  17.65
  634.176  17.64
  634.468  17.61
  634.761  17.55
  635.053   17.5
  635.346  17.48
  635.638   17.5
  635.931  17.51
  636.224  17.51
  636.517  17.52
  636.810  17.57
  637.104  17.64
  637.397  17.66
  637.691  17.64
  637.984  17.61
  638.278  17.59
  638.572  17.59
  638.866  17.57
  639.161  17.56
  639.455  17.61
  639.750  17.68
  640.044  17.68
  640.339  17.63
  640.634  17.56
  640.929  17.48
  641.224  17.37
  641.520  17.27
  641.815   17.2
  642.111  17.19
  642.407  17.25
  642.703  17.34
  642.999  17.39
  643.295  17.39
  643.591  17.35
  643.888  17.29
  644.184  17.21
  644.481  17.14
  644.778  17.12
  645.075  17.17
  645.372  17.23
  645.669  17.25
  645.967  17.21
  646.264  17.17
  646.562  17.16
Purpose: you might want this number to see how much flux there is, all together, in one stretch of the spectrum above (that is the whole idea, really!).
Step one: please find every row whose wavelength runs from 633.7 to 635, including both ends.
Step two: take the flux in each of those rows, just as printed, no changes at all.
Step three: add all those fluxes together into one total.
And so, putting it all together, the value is 70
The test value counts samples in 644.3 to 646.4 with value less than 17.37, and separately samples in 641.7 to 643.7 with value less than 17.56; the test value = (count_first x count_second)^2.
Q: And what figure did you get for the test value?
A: 2401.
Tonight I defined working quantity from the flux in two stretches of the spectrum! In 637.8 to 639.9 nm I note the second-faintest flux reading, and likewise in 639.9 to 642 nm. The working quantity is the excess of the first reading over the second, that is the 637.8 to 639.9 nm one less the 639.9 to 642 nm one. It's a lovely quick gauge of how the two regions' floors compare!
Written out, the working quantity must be 0.30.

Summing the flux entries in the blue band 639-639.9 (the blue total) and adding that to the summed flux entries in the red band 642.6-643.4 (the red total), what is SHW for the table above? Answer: 105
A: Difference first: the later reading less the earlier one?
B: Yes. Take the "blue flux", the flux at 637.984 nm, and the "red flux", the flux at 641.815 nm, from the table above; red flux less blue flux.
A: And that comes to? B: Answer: -0.4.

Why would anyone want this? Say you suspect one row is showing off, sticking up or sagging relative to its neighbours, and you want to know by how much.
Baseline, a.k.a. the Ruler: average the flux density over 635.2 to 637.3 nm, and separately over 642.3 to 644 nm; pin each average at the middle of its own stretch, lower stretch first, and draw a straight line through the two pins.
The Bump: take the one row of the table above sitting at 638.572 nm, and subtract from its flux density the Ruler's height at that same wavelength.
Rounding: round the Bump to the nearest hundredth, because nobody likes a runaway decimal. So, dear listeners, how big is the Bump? 0.12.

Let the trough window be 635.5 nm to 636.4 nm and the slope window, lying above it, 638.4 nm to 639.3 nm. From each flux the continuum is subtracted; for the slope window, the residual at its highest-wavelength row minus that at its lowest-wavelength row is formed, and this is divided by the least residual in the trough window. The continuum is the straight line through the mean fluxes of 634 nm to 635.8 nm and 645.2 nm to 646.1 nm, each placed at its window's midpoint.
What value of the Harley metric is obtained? 0.5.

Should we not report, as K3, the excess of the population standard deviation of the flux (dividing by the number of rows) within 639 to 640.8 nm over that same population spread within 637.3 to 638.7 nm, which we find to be 0.021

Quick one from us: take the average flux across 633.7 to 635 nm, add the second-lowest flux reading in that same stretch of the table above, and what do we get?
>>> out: 35.2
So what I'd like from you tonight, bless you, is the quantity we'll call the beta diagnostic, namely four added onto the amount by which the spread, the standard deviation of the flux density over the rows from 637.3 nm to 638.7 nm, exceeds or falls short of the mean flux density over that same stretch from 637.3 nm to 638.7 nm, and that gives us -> -13.6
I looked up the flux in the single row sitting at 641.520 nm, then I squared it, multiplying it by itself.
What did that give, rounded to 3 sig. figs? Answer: 298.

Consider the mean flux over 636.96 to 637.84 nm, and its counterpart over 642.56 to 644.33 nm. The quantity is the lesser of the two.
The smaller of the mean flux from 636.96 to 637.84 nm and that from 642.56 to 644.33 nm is 17.3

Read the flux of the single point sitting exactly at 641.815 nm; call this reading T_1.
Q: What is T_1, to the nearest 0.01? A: 17.20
